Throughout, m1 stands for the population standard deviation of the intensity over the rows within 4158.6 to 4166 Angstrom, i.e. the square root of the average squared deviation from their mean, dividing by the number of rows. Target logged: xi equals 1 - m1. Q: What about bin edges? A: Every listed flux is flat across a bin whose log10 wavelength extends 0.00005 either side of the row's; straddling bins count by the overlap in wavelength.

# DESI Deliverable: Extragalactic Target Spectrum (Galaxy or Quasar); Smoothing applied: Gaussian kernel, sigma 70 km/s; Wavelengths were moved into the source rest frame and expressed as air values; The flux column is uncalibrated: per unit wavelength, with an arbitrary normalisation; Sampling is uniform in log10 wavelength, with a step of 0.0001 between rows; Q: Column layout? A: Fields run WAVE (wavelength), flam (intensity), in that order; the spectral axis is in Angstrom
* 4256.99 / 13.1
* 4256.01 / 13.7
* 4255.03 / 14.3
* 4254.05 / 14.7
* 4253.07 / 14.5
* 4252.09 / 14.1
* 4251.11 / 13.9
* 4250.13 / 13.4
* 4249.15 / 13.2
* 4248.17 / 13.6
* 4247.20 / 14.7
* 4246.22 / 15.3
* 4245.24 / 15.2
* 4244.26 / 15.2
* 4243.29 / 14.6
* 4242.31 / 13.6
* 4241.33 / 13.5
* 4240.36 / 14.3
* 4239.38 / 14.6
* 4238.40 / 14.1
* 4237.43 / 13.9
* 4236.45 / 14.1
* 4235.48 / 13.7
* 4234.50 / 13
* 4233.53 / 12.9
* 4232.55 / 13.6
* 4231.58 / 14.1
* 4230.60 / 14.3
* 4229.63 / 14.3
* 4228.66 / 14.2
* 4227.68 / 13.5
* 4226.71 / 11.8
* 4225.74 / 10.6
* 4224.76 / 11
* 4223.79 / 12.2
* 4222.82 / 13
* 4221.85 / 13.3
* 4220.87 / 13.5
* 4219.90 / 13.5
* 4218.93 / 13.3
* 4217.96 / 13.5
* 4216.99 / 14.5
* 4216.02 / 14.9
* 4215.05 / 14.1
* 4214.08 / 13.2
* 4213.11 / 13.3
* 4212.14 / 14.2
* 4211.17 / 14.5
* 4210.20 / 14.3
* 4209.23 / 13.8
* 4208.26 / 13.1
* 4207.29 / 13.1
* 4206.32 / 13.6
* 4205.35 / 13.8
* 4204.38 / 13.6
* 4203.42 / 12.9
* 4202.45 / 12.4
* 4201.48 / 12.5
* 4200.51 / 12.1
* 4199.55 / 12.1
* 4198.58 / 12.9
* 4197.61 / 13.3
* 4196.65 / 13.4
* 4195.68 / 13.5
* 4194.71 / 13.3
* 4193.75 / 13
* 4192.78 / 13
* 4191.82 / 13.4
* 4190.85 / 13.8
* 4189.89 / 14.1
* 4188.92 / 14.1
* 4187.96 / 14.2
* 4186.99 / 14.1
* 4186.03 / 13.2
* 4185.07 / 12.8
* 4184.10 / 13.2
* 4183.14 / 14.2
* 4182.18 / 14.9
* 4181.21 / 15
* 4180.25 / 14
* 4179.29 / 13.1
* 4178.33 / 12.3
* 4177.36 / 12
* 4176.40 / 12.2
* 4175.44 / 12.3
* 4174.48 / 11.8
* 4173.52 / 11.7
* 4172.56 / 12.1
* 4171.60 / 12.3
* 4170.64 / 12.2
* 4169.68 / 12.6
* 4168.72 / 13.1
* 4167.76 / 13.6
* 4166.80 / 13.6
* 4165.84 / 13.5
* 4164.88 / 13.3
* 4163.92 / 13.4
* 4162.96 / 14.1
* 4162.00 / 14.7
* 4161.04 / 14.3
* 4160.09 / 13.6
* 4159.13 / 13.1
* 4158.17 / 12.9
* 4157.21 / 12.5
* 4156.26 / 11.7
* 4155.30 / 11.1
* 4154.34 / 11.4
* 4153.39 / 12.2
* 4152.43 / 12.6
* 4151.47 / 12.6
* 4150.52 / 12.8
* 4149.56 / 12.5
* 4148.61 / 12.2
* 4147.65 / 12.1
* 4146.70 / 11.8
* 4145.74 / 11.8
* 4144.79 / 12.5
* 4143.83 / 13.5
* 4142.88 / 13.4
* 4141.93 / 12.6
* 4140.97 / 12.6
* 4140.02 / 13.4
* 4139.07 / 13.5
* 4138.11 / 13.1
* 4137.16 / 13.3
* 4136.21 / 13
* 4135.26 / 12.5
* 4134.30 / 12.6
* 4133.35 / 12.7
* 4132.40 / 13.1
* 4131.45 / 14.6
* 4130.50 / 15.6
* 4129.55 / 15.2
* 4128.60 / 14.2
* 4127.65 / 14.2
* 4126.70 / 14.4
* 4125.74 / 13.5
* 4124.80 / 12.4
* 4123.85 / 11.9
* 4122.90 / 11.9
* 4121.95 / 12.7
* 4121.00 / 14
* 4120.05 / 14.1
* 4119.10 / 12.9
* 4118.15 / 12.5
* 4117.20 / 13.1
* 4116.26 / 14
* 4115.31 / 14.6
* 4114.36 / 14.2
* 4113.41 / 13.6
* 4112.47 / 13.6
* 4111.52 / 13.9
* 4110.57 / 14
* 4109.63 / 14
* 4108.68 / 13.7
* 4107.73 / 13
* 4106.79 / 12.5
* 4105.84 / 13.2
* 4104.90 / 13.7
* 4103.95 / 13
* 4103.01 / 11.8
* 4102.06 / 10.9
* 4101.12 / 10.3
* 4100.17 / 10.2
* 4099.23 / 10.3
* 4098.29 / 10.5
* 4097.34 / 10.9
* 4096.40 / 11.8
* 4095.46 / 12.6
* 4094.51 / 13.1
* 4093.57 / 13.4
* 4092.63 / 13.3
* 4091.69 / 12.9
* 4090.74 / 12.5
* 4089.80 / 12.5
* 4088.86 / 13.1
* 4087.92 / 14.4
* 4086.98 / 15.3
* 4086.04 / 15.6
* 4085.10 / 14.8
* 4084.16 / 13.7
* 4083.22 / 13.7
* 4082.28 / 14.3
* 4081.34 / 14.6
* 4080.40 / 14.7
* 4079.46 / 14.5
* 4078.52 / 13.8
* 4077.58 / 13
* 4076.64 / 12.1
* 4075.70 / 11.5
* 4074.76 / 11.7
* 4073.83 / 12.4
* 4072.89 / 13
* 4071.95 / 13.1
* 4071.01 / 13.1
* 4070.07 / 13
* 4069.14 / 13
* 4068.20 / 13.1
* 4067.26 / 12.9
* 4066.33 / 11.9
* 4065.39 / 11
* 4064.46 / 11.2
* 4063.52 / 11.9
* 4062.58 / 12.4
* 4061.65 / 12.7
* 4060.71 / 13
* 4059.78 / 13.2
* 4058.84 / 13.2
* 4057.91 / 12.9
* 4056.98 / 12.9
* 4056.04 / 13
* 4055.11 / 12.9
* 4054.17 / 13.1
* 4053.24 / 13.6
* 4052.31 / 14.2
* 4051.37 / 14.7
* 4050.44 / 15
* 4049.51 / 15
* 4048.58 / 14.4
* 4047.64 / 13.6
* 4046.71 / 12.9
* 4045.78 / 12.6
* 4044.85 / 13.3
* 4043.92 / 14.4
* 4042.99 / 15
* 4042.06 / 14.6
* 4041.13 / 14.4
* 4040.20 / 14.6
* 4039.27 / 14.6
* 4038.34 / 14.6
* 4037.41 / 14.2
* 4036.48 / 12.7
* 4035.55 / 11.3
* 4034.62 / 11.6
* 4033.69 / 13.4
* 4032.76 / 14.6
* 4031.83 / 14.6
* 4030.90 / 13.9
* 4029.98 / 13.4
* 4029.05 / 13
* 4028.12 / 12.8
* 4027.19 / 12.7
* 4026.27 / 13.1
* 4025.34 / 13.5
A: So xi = 0.48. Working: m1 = 0.52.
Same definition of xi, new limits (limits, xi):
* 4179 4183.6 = 0.31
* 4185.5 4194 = 0.52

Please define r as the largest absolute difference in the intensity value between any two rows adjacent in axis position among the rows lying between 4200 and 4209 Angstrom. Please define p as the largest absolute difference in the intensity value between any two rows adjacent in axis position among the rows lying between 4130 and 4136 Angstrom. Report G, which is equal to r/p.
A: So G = 0.47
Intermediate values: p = 1.5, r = 0.7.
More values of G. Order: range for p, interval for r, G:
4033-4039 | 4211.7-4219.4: 0.56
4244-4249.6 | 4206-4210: 0.64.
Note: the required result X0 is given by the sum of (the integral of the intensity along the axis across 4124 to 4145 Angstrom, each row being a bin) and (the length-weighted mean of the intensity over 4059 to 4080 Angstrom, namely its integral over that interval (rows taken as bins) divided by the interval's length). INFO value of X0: 295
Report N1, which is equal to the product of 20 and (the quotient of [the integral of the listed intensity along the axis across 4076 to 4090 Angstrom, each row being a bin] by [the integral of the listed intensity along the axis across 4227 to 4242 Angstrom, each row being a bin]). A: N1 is 18.9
